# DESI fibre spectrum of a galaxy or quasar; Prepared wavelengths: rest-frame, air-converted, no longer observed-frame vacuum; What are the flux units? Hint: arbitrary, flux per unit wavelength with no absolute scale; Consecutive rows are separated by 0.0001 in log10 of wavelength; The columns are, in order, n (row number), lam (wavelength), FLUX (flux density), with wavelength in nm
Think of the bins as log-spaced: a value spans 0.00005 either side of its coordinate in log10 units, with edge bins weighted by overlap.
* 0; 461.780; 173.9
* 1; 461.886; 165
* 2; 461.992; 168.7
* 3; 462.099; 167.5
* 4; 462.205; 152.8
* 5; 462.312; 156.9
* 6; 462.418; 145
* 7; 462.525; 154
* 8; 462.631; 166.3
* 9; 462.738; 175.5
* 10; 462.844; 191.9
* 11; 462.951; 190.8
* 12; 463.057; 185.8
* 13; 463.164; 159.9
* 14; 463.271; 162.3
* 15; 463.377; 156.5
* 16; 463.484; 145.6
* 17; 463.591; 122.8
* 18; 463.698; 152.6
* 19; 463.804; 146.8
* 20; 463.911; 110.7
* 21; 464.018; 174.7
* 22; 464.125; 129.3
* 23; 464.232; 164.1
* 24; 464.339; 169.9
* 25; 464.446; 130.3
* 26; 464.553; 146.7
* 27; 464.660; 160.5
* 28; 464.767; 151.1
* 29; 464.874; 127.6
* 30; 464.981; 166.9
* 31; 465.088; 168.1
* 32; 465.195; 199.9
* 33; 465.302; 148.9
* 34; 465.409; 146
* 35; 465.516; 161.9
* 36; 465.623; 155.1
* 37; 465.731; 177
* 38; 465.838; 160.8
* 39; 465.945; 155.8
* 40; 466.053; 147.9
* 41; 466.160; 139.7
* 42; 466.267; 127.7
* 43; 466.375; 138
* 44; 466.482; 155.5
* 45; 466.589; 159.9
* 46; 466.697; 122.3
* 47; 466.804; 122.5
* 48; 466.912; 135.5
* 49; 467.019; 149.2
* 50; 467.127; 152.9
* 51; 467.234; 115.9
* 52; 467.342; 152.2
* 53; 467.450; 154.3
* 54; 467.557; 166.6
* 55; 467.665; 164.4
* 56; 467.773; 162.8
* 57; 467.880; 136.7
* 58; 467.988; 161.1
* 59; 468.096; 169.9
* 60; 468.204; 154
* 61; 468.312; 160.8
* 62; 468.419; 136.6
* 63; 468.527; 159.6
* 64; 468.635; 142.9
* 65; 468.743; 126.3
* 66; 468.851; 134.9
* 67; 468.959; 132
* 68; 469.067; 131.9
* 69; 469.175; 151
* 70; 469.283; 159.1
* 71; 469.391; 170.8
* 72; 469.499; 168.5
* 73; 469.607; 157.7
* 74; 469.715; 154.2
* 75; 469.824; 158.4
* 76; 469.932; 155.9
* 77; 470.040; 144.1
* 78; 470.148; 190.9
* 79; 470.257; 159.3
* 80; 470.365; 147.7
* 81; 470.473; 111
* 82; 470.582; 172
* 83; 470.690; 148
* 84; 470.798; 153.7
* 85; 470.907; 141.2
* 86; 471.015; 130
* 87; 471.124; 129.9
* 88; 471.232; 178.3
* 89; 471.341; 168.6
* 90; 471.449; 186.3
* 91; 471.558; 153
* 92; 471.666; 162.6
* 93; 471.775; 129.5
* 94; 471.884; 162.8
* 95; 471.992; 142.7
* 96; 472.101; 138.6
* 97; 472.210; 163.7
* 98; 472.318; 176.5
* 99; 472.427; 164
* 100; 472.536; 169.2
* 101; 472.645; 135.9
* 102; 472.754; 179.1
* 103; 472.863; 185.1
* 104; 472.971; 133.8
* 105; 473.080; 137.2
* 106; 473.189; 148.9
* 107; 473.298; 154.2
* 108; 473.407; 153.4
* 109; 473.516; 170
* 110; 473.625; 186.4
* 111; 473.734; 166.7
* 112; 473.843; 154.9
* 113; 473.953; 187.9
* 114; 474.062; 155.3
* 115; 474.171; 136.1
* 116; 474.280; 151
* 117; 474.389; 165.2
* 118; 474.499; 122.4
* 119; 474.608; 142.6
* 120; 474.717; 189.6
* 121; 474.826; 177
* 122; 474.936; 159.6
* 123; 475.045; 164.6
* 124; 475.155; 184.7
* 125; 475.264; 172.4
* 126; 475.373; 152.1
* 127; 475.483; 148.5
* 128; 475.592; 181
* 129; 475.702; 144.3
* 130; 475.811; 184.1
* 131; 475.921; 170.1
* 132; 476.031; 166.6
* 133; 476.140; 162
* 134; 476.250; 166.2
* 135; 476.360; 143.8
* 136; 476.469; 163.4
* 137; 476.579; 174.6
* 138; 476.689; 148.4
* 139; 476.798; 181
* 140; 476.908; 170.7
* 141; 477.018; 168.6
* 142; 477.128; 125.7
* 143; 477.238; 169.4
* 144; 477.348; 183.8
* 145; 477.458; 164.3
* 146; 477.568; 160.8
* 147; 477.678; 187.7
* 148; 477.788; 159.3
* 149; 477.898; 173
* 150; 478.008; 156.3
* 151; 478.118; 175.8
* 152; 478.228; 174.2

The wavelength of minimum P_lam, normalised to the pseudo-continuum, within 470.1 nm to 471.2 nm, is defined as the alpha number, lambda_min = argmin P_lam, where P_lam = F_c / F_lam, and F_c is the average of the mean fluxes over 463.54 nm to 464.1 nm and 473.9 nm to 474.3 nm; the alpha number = 470.148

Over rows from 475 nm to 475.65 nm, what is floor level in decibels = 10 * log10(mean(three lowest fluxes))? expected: 21.9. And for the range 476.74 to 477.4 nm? 21.9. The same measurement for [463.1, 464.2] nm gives 20.8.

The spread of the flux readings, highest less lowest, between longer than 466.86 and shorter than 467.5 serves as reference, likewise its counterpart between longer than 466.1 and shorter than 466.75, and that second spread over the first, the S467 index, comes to 1.0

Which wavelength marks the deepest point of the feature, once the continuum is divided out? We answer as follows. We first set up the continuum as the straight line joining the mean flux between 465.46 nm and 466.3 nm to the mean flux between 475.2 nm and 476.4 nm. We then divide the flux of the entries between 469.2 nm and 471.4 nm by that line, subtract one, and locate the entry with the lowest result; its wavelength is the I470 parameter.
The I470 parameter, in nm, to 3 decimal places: 470.473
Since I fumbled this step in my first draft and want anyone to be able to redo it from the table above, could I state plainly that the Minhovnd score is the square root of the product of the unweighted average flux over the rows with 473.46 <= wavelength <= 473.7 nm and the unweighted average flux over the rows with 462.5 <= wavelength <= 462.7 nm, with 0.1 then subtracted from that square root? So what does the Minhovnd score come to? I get 169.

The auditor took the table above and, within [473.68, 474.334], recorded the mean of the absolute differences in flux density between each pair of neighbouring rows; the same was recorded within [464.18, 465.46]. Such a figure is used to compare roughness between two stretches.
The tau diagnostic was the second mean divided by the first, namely 0.96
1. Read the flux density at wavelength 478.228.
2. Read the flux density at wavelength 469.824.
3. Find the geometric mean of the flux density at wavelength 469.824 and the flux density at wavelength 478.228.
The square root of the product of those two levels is 166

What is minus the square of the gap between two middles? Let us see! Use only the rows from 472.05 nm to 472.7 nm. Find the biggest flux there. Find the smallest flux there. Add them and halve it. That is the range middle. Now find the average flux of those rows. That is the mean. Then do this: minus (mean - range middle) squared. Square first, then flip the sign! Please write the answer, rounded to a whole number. -3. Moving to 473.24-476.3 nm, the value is -51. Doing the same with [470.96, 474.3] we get -1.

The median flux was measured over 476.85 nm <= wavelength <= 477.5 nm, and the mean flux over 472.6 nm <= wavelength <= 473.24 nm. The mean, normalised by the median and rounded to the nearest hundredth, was 0.91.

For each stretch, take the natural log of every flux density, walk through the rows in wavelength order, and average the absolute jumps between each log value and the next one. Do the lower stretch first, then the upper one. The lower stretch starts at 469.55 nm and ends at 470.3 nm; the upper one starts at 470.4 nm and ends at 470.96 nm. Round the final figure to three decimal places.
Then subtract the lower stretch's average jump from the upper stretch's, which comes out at 0.077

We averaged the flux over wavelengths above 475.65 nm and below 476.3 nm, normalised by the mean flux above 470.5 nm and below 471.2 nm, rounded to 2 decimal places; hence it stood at 1.14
